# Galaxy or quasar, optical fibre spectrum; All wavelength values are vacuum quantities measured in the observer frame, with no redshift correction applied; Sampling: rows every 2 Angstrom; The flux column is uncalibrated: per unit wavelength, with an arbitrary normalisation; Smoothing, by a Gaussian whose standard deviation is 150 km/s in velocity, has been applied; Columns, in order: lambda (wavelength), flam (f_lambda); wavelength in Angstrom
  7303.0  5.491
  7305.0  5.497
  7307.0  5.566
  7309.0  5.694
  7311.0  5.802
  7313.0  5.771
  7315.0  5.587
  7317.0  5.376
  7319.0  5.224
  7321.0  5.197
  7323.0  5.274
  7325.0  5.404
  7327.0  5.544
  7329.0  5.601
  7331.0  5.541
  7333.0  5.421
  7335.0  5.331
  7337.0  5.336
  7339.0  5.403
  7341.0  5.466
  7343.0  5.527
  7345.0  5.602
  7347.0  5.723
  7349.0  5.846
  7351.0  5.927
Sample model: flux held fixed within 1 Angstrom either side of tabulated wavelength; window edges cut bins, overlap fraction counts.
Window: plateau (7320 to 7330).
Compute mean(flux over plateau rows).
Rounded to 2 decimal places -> 5.40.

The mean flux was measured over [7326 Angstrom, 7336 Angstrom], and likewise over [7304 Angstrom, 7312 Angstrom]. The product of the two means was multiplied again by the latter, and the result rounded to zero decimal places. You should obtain 175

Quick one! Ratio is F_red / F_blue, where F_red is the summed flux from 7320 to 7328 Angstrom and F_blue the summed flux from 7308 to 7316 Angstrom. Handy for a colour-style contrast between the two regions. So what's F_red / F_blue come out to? 0.94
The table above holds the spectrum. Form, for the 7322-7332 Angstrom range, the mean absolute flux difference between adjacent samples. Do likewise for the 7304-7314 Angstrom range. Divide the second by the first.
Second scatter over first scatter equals 0.9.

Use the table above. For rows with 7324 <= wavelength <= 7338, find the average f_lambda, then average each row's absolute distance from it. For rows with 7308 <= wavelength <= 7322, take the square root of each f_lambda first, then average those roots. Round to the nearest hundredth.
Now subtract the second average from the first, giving -2.26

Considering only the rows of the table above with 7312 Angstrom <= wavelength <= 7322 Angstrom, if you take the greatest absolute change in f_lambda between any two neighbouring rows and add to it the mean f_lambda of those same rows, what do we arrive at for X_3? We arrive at 5.64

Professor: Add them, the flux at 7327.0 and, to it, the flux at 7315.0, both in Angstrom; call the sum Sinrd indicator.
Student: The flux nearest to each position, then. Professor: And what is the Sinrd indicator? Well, 11.1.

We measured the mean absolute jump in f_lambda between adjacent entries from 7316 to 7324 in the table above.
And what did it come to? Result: 0.085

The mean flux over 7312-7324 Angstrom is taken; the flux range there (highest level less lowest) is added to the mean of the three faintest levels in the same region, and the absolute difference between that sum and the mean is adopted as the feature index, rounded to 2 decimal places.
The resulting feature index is 0.40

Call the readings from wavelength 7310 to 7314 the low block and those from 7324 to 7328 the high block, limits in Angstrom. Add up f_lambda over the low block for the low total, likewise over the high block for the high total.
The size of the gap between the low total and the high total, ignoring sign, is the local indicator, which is 1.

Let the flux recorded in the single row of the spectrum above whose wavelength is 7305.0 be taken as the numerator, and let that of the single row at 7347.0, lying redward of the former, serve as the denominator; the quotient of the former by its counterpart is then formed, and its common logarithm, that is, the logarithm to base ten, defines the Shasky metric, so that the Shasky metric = -0.017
